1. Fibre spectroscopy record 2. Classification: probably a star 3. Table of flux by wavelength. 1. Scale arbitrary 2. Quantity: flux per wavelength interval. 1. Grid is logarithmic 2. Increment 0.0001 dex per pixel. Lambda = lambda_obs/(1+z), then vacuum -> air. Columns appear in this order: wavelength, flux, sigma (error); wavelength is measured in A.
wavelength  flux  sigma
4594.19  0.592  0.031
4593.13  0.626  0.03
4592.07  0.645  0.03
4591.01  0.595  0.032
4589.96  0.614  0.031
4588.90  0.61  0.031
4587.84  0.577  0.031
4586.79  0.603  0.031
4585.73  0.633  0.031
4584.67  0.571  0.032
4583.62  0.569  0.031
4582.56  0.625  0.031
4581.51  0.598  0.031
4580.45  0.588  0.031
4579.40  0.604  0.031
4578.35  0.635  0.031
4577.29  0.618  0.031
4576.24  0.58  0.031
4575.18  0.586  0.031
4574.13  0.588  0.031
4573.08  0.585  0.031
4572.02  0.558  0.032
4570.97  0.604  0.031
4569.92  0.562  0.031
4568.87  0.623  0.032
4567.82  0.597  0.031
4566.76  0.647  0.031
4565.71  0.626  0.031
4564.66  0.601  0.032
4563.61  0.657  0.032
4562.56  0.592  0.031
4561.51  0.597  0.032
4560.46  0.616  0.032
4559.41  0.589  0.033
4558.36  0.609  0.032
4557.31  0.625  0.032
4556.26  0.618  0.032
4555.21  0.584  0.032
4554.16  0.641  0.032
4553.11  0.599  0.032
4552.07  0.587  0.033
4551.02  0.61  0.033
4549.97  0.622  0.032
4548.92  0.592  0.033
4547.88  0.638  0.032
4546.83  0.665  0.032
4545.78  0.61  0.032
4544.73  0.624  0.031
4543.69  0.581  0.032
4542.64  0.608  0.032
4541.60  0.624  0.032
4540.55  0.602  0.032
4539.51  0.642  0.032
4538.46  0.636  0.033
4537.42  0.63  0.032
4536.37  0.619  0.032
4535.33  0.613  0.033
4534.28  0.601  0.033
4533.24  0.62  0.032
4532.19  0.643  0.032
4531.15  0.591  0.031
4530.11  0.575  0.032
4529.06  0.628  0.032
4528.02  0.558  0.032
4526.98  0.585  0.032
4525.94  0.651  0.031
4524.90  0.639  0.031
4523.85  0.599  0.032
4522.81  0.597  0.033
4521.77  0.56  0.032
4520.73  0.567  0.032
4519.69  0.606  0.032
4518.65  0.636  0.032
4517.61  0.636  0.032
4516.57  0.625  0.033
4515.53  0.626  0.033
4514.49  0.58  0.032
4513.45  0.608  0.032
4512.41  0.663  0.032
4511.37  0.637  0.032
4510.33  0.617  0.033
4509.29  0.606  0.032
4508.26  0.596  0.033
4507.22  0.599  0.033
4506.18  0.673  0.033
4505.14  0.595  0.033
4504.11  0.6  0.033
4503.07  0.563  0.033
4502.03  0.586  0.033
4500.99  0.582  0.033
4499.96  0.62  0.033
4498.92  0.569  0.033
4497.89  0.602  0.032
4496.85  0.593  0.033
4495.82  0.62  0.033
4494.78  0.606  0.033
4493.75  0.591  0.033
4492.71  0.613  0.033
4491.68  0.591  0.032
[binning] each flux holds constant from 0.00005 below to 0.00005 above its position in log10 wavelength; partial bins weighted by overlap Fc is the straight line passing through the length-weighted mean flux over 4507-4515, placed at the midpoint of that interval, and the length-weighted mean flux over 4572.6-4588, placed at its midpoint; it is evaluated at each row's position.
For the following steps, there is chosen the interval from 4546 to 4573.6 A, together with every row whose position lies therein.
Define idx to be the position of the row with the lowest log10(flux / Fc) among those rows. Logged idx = 4572.02 A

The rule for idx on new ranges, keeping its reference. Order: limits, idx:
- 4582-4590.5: 4583.62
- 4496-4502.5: 4498.92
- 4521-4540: 4528.02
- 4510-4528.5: 4528.02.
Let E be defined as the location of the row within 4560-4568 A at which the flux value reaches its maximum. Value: 4563.61 A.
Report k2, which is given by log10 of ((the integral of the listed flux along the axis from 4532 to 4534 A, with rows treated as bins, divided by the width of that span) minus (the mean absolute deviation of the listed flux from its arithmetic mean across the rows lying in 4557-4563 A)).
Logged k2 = -0.212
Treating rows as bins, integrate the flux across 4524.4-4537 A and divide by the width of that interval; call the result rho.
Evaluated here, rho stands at 0.610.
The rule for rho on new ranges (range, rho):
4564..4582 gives 0.600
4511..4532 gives 0.609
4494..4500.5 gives 0.602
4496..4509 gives 0.599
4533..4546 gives 0.616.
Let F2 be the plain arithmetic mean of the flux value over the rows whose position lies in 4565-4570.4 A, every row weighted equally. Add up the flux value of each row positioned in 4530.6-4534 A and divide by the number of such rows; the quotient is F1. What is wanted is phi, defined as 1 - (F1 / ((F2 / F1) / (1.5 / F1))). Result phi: -0.517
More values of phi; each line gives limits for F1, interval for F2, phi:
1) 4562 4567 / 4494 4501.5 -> -0.564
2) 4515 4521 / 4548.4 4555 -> -0.518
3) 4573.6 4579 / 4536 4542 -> -0.442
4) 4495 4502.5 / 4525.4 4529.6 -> -0.476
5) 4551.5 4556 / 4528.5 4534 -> -0.479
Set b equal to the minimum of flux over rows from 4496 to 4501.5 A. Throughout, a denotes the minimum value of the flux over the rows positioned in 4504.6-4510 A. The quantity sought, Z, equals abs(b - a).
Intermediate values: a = 0.595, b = 0.569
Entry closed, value 0.026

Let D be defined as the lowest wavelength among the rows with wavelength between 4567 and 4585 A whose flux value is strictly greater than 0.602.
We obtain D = 4568.87 A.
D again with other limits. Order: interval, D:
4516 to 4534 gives 4516.57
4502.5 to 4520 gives 4506.18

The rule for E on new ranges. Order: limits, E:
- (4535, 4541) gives 4539.51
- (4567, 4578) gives 4568.87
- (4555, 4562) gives 4557.31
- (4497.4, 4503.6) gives 4499.96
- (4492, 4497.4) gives 4495.82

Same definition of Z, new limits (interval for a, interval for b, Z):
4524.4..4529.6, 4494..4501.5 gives 0.011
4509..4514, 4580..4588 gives 0.037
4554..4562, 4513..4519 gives 0.004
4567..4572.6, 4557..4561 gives 0.031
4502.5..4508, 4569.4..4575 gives 0.005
